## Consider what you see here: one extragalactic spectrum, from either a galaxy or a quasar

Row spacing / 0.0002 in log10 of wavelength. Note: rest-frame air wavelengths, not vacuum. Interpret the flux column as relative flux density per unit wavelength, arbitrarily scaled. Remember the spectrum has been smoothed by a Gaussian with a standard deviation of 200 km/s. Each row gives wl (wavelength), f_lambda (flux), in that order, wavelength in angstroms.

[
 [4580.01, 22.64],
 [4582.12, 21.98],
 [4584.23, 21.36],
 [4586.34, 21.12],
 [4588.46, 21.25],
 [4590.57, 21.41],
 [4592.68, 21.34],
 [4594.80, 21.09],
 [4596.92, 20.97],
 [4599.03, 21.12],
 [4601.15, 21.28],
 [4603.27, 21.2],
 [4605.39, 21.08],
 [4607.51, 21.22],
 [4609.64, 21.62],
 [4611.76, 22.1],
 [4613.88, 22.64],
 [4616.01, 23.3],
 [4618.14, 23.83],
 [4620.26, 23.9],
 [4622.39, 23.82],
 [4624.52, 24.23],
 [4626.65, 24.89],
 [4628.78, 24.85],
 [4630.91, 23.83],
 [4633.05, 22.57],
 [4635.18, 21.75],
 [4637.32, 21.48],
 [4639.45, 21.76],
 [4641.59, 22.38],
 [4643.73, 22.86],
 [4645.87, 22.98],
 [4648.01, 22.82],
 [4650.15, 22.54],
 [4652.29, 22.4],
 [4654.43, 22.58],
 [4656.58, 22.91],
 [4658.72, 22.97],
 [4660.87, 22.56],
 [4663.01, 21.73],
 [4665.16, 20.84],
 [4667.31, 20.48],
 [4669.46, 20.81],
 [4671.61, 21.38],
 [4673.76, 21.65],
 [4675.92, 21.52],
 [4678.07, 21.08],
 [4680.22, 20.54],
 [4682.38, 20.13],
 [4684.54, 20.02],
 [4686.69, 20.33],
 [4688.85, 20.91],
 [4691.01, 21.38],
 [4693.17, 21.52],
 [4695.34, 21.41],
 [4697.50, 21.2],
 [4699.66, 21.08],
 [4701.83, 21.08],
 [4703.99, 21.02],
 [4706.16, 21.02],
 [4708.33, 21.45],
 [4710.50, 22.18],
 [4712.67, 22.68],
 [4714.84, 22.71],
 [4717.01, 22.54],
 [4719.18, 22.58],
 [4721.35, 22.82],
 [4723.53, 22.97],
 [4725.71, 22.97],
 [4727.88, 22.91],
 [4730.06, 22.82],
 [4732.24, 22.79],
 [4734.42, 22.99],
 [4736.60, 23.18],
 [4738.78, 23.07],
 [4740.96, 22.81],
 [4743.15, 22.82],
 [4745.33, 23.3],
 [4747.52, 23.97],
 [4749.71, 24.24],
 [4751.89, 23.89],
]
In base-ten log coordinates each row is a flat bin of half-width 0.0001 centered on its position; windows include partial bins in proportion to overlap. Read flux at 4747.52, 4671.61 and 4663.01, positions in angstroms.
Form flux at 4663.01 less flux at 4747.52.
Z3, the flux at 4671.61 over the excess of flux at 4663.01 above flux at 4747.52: -10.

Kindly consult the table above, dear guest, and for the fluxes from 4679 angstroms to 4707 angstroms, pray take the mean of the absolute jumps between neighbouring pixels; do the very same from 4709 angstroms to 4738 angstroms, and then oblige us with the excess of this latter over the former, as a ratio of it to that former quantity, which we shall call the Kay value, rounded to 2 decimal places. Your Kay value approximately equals -0.33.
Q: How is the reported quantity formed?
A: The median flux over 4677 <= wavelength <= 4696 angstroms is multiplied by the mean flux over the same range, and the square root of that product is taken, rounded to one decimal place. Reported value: 20.9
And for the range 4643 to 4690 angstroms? 21.6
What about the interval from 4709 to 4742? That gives 22.8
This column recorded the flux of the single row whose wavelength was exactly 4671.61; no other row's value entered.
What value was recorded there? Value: 21.38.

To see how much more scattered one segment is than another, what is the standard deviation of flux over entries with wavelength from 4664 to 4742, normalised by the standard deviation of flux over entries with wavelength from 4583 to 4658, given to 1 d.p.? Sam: 0.9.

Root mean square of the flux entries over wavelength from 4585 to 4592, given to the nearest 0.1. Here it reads 21.3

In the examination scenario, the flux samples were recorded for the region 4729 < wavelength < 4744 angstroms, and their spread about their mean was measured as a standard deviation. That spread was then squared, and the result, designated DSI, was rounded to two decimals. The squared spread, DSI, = 0.02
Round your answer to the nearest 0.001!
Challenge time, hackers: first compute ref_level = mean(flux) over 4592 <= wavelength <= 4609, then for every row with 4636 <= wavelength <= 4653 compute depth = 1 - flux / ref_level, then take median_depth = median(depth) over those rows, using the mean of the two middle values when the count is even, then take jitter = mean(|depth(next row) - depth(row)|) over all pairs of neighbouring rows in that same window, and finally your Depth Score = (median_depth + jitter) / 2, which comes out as -0.024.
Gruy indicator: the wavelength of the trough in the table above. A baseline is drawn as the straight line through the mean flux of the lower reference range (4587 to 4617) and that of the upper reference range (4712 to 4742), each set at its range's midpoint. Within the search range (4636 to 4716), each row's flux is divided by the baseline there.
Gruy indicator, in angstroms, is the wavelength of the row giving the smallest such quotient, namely 4684.54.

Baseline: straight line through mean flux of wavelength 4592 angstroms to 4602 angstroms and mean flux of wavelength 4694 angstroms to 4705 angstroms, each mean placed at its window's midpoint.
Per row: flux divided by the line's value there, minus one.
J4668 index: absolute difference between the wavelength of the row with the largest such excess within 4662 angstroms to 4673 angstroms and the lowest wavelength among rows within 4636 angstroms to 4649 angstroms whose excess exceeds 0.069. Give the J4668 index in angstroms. 19.3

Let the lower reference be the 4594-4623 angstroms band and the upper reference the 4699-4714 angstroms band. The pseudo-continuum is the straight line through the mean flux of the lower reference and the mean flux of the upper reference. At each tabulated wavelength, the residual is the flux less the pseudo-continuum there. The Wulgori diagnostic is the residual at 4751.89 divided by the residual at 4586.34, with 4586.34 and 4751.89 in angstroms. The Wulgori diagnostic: -2.4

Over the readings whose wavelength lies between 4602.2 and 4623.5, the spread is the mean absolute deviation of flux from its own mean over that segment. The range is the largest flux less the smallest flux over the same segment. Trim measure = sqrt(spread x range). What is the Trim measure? 1.7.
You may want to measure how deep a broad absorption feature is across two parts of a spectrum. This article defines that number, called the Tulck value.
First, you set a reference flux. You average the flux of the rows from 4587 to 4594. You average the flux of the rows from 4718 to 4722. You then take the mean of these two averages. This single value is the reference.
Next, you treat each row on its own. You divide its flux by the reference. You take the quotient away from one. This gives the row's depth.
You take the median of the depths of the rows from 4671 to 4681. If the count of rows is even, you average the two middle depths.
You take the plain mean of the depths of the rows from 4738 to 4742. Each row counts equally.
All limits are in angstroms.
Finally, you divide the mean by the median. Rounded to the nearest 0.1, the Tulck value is -1.5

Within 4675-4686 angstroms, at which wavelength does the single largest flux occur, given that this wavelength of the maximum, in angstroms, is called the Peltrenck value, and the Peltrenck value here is 4675.92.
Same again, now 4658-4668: 4658.72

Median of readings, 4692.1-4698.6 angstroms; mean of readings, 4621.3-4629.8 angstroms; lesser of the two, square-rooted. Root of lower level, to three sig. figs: 4.63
